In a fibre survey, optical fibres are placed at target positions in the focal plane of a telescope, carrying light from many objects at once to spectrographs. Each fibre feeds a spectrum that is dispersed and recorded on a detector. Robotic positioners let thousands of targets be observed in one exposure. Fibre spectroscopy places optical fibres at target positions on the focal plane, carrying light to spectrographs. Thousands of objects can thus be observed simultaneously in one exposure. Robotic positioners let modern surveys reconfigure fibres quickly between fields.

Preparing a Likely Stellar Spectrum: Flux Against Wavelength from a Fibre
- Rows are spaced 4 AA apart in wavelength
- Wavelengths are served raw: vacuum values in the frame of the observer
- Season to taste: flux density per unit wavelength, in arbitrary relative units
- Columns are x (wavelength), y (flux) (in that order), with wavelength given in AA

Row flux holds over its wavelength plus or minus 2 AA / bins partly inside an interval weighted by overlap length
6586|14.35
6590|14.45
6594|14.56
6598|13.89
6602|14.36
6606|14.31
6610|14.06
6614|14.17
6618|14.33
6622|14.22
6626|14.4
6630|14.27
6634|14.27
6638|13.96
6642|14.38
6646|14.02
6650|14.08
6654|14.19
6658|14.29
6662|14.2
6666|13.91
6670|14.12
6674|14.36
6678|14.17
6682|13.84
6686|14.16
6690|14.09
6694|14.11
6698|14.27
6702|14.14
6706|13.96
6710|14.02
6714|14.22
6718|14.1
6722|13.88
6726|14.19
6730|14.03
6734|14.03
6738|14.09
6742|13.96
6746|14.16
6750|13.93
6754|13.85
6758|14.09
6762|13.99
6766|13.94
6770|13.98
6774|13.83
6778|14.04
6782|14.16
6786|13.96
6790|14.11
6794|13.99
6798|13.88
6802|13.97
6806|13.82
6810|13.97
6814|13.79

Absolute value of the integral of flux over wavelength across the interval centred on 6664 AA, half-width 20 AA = 565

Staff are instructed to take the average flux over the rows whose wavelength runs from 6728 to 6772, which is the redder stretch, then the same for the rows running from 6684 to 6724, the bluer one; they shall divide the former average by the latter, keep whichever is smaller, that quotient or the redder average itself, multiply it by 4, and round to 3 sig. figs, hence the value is 3.97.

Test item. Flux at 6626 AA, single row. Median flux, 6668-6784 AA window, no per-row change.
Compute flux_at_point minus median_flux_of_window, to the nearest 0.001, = 0.310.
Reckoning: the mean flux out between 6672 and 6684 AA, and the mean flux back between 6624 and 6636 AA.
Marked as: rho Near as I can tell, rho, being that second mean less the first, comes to 0.190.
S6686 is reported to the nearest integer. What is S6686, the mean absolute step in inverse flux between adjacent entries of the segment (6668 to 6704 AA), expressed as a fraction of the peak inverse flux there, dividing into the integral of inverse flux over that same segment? 201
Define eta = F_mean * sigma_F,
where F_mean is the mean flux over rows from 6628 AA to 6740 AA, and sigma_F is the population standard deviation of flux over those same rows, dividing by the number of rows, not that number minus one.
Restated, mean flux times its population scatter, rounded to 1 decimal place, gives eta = 1.9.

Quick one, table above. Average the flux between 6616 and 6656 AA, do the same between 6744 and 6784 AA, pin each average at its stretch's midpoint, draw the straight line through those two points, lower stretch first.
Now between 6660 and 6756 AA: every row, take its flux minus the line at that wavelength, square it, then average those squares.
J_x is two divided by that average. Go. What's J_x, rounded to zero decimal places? 125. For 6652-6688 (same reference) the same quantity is 85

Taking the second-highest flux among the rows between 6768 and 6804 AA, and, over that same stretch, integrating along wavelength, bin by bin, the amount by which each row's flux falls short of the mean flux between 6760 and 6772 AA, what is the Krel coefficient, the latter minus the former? -14.9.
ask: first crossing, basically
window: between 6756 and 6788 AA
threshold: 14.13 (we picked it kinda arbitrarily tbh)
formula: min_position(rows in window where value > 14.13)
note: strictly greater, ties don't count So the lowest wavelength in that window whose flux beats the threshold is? 6782 AA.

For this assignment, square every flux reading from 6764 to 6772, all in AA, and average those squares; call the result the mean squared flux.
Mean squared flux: 195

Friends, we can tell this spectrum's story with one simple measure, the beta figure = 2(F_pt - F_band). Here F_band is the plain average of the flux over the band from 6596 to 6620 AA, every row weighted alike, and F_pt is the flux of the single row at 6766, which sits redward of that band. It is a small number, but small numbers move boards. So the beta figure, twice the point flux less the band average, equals -0.49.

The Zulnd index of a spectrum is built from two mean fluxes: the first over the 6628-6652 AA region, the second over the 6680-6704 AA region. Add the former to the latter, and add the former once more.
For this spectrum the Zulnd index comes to 42.4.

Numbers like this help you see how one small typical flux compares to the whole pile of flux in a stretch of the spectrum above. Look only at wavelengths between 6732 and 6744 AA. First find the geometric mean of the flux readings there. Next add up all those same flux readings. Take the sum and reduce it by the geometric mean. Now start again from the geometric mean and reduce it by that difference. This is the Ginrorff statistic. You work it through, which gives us -14.0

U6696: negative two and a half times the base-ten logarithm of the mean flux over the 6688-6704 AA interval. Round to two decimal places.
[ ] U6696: -2.88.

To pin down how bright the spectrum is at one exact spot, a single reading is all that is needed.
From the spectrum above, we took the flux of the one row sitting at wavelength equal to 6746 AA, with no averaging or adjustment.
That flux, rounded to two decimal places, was 14.16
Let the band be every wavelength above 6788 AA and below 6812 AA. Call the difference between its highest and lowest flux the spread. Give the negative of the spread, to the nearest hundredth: -0.29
